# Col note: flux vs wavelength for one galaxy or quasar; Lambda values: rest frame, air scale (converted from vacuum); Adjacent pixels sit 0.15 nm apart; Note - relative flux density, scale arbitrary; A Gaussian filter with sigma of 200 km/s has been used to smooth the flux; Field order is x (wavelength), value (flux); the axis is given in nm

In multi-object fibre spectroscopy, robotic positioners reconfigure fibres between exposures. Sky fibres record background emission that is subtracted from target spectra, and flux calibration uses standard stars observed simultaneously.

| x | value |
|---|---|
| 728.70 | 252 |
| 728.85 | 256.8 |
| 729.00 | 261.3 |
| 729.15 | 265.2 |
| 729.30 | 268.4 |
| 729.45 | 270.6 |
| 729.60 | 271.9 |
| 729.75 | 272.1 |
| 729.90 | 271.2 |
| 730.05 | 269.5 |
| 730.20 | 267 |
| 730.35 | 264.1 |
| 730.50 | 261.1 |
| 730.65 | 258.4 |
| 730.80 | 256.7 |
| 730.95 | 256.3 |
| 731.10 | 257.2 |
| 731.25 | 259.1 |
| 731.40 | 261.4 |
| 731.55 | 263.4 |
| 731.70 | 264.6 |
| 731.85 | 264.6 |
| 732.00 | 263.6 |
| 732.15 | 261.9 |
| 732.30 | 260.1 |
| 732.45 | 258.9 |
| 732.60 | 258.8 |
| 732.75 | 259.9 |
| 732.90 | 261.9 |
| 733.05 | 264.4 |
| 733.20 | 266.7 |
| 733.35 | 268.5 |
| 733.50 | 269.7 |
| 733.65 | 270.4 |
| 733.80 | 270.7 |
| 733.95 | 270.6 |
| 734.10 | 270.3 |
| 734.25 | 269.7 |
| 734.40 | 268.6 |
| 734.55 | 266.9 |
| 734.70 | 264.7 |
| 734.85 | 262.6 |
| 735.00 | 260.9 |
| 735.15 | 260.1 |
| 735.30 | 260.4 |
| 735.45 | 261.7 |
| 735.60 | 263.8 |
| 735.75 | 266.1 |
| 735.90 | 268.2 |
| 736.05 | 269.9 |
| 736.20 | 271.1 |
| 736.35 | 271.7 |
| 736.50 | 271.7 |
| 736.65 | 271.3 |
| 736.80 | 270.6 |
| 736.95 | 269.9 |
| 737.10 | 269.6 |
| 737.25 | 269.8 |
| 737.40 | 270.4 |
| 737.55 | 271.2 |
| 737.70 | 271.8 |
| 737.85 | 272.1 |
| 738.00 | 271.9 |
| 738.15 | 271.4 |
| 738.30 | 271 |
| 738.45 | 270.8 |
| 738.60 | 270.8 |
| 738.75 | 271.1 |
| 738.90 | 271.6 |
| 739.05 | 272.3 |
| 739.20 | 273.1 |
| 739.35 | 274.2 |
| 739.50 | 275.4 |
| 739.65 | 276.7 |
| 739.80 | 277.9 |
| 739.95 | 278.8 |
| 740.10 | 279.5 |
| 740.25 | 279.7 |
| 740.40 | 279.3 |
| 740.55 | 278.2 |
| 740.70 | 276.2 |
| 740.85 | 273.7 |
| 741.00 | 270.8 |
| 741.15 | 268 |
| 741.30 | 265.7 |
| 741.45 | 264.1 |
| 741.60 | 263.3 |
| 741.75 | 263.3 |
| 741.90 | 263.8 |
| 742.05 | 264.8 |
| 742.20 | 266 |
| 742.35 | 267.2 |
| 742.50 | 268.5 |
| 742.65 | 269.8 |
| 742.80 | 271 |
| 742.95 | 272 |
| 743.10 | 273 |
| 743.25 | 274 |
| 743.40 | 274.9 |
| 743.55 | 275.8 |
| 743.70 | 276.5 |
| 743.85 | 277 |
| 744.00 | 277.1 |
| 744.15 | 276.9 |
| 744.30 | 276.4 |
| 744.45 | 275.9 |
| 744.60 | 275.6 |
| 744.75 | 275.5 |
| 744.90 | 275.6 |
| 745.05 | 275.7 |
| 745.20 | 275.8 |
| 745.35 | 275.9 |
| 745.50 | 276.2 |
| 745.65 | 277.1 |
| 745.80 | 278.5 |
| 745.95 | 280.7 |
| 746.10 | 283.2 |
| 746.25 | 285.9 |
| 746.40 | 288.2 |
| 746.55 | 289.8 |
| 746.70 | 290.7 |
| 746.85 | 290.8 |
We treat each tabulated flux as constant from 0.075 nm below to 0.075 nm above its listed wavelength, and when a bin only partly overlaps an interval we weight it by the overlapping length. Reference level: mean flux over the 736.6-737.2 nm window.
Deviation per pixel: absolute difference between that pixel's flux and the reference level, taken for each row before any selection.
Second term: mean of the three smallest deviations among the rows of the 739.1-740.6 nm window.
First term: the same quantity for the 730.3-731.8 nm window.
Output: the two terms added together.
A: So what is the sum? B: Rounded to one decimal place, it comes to 10.2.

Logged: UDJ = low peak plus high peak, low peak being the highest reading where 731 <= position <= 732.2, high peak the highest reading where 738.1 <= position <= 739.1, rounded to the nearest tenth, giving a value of 536.9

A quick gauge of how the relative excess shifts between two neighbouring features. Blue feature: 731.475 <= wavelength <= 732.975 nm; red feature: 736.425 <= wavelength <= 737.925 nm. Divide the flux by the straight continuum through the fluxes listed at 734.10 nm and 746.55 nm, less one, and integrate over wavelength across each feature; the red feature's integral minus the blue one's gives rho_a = 0.01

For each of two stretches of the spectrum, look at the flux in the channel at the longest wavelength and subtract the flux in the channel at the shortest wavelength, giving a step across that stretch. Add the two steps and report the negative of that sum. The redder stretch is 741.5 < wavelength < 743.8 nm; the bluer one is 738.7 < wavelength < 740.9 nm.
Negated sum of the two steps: -16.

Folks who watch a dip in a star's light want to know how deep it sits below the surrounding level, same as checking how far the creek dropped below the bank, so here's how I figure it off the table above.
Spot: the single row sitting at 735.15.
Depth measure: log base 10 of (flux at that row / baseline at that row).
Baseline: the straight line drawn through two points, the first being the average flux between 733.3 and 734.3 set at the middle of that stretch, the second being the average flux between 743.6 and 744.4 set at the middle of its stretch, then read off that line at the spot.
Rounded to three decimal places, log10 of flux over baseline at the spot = -0.018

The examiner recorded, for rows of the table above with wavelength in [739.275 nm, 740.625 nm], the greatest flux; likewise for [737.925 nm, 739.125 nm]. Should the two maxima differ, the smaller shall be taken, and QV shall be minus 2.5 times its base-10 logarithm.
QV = -6.09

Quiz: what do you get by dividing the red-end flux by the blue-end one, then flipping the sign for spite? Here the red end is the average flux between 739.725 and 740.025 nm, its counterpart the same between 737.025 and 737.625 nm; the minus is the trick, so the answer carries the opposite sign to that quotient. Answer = -1.03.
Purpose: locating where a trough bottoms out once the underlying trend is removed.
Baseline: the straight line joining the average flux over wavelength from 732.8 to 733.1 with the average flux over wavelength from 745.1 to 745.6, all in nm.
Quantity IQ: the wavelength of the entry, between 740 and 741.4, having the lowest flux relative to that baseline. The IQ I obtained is 741.30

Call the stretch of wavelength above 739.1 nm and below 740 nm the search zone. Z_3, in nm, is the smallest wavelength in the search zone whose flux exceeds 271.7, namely 739.20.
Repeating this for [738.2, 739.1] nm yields 739.05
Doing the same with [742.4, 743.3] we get 742.95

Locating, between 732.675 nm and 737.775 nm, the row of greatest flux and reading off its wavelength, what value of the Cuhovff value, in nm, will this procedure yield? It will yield 737.70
